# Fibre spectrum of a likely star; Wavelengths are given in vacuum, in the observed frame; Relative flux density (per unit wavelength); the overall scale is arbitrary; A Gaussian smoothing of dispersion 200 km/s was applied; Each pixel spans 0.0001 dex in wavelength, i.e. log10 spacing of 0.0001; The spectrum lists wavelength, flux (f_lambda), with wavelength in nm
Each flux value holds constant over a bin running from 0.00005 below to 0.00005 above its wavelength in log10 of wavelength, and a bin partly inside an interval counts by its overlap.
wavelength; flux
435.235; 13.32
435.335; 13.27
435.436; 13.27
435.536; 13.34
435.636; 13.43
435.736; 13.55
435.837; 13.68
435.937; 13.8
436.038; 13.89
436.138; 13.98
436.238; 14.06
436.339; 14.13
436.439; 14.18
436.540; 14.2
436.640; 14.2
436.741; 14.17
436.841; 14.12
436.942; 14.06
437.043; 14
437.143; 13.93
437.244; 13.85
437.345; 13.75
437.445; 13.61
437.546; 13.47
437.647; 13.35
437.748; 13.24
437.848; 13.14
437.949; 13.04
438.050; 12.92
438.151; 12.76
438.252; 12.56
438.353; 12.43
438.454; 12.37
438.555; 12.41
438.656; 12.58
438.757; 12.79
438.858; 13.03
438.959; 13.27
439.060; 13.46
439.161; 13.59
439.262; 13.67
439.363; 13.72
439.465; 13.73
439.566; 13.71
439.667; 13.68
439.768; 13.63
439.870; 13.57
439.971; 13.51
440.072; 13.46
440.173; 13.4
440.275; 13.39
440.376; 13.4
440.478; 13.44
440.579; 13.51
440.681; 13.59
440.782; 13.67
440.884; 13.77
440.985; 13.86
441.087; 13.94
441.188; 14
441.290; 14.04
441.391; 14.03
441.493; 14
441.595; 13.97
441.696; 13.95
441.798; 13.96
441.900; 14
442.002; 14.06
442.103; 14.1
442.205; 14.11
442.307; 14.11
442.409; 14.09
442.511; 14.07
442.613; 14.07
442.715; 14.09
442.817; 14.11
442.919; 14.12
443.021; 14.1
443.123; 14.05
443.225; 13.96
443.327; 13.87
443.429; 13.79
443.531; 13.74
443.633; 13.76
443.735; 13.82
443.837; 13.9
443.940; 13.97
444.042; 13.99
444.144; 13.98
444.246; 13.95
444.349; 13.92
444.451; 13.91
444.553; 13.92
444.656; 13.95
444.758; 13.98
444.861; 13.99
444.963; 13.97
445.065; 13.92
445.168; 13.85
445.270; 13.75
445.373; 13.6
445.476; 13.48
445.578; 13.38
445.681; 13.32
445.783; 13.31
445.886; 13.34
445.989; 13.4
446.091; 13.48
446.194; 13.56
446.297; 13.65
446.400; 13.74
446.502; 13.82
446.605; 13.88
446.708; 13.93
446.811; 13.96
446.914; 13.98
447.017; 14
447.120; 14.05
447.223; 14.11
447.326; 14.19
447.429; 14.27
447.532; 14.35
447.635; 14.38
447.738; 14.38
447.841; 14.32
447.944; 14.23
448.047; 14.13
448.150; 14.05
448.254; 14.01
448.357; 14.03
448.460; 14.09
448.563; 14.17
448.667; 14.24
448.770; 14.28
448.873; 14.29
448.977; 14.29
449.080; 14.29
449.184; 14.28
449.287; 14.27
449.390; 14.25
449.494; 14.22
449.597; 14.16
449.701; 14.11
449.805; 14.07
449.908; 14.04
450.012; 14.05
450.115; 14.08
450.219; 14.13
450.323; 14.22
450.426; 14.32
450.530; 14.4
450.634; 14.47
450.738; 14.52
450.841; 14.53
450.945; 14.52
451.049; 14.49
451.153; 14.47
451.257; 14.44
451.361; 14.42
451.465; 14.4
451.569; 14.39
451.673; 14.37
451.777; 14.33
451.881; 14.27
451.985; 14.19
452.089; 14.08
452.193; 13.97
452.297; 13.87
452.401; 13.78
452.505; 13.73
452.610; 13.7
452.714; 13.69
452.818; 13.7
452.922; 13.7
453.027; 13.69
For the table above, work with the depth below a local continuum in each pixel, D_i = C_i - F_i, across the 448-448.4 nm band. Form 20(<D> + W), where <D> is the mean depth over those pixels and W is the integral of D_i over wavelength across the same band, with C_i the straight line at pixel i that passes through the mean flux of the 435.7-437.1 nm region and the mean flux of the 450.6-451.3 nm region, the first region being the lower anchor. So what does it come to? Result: 9.7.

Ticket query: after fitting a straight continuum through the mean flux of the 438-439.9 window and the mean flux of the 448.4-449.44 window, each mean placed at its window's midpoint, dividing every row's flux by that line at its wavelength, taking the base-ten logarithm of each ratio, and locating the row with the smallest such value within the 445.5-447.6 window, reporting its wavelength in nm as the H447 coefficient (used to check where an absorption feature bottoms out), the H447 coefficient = 445.783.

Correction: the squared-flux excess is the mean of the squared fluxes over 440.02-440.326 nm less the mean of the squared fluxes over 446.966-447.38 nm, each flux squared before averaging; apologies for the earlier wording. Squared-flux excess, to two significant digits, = -18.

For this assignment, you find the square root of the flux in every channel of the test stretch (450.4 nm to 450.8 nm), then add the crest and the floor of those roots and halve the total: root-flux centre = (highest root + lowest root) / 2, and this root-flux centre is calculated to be 3.797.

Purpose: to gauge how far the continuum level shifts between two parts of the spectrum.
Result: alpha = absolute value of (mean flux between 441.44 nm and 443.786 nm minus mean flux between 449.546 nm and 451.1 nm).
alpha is 0.28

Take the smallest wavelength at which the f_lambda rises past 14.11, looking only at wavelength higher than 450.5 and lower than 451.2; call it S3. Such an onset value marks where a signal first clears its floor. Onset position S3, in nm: 450.530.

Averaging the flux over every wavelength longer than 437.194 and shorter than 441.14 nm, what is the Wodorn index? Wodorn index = 13.3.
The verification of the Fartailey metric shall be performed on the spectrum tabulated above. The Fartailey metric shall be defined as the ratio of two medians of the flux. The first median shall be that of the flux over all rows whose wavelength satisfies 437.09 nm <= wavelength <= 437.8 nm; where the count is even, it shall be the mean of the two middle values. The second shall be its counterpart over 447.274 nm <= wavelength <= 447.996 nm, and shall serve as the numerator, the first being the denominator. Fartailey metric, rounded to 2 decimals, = 1.05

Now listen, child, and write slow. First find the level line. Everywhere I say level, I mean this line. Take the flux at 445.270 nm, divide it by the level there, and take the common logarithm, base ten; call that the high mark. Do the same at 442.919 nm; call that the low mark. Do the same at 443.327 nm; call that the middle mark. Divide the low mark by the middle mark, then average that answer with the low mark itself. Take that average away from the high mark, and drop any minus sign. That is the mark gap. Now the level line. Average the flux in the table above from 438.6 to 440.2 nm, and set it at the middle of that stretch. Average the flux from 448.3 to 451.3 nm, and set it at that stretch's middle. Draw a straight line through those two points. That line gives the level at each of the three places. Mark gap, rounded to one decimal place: 1.6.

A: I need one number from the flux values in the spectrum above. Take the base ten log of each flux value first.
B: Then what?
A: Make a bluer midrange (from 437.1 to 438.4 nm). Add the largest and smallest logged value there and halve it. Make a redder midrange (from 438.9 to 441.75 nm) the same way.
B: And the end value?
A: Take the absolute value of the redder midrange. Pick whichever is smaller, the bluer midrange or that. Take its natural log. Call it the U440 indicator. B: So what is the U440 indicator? 0.113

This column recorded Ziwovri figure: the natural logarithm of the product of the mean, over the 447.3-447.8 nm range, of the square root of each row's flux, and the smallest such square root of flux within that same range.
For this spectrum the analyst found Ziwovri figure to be 2.66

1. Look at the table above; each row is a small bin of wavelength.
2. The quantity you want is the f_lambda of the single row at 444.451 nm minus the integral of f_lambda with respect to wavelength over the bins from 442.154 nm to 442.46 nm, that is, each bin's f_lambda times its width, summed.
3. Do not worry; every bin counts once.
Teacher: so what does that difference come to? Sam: 9.6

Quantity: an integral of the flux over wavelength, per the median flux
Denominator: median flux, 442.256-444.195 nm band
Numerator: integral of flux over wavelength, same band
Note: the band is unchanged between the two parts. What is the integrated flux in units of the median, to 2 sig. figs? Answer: 1.9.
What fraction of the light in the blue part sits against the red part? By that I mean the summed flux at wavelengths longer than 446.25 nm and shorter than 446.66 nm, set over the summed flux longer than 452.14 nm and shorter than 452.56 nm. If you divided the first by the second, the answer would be 0.995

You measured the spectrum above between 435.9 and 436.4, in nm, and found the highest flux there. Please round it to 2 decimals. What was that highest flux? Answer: 14.13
